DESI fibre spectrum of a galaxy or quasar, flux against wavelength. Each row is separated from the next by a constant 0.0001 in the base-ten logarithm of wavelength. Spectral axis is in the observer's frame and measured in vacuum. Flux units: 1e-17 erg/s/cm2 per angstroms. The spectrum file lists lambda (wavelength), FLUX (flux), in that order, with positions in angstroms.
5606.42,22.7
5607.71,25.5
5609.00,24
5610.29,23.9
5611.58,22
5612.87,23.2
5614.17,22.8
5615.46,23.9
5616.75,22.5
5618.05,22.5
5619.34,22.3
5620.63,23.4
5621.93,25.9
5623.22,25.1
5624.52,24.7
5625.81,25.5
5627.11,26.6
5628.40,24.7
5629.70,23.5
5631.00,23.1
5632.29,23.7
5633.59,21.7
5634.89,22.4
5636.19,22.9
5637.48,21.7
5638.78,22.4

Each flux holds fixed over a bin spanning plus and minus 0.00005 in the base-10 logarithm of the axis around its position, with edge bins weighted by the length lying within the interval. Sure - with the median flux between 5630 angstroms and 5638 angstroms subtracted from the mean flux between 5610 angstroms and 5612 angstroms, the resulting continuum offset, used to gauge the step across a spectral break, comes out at 0.3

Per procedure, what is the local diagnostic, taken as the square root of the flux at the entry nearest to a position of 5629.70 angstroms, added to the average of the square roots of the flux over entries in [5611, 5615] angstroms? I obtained 9.61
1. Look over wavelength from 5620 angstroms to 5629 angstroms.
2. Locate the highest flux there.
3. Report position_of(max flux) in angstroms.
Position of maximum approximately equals 5627.11 angstroms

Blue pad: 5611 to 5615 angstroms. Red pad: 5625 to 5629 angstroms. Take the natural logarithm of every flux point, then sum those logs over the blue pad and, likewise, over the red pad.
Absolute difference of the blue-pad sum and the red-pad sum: 0.364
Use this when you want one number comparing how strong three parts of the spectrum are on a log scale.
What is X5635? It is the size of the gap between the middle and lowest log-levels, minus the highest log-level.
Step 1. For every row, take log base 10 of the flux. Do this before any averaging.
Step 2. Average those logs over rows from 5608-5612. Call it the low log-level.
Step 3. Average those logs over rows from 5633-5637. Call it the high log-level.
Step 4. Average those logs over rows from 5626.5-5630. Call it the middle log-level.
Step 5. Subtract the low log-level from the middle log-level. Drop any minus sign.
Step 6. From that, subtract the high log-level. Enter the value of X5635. -1.32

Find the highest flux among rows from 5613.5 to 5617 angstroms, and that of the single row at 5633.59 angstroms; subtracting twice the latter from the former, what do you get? -19.5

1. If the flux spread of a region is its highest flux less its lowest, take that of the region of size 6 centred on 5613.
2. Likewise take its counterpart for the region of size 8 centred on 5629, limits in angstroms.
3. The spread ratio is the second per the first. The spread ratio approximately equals 1.8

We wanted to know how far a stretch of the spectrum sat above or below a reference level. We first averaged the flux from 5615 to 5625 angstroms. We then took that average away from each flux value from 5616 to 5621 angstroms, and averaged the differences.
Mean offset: -1.1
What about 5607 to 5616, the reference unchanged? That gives -0.2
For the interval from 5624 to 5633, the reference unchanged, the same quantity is 0.8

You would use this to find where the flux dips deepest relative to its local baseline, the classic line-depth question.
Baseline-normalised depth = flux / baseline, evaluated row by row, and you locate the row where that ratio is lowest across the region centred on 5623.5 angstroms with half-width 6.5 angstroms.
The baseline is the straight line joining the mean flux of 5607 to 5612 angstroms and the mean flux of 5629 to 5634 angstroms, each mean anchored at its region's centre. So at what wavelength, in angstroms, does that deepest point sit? 5619.34 angstroms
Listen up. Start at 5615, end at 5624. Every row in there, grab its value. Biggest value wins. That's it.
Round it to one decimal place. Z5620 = 25.9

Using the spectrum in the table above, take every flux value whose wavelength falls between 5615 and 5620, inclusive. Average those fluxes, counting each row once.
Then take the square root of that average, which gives 4.77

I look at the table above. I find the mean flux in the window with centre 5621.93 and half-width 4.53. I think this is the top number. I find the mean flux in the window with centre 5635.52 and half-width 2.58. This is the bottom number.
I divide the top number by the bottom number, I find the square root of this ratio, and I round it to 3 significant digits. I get 1.04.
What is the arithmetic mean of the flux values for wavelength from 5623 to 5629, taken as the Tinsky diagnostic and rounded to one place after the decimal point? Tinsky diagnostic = 25.3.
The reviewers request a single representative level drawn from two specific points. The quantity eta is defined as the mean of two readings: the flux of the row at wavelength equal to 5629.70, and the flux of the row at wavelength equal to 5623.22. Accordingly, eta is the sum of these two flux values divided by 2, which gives 24.3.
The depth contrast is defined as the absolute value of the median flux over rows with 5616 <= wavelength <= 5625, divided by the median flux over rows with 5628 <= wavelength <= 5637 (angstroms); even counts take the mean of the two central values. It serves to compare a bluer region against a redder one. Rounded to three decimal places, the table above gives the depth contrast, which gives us 1.013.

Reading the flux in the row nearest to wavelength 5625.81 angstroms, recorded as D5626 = 25.5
